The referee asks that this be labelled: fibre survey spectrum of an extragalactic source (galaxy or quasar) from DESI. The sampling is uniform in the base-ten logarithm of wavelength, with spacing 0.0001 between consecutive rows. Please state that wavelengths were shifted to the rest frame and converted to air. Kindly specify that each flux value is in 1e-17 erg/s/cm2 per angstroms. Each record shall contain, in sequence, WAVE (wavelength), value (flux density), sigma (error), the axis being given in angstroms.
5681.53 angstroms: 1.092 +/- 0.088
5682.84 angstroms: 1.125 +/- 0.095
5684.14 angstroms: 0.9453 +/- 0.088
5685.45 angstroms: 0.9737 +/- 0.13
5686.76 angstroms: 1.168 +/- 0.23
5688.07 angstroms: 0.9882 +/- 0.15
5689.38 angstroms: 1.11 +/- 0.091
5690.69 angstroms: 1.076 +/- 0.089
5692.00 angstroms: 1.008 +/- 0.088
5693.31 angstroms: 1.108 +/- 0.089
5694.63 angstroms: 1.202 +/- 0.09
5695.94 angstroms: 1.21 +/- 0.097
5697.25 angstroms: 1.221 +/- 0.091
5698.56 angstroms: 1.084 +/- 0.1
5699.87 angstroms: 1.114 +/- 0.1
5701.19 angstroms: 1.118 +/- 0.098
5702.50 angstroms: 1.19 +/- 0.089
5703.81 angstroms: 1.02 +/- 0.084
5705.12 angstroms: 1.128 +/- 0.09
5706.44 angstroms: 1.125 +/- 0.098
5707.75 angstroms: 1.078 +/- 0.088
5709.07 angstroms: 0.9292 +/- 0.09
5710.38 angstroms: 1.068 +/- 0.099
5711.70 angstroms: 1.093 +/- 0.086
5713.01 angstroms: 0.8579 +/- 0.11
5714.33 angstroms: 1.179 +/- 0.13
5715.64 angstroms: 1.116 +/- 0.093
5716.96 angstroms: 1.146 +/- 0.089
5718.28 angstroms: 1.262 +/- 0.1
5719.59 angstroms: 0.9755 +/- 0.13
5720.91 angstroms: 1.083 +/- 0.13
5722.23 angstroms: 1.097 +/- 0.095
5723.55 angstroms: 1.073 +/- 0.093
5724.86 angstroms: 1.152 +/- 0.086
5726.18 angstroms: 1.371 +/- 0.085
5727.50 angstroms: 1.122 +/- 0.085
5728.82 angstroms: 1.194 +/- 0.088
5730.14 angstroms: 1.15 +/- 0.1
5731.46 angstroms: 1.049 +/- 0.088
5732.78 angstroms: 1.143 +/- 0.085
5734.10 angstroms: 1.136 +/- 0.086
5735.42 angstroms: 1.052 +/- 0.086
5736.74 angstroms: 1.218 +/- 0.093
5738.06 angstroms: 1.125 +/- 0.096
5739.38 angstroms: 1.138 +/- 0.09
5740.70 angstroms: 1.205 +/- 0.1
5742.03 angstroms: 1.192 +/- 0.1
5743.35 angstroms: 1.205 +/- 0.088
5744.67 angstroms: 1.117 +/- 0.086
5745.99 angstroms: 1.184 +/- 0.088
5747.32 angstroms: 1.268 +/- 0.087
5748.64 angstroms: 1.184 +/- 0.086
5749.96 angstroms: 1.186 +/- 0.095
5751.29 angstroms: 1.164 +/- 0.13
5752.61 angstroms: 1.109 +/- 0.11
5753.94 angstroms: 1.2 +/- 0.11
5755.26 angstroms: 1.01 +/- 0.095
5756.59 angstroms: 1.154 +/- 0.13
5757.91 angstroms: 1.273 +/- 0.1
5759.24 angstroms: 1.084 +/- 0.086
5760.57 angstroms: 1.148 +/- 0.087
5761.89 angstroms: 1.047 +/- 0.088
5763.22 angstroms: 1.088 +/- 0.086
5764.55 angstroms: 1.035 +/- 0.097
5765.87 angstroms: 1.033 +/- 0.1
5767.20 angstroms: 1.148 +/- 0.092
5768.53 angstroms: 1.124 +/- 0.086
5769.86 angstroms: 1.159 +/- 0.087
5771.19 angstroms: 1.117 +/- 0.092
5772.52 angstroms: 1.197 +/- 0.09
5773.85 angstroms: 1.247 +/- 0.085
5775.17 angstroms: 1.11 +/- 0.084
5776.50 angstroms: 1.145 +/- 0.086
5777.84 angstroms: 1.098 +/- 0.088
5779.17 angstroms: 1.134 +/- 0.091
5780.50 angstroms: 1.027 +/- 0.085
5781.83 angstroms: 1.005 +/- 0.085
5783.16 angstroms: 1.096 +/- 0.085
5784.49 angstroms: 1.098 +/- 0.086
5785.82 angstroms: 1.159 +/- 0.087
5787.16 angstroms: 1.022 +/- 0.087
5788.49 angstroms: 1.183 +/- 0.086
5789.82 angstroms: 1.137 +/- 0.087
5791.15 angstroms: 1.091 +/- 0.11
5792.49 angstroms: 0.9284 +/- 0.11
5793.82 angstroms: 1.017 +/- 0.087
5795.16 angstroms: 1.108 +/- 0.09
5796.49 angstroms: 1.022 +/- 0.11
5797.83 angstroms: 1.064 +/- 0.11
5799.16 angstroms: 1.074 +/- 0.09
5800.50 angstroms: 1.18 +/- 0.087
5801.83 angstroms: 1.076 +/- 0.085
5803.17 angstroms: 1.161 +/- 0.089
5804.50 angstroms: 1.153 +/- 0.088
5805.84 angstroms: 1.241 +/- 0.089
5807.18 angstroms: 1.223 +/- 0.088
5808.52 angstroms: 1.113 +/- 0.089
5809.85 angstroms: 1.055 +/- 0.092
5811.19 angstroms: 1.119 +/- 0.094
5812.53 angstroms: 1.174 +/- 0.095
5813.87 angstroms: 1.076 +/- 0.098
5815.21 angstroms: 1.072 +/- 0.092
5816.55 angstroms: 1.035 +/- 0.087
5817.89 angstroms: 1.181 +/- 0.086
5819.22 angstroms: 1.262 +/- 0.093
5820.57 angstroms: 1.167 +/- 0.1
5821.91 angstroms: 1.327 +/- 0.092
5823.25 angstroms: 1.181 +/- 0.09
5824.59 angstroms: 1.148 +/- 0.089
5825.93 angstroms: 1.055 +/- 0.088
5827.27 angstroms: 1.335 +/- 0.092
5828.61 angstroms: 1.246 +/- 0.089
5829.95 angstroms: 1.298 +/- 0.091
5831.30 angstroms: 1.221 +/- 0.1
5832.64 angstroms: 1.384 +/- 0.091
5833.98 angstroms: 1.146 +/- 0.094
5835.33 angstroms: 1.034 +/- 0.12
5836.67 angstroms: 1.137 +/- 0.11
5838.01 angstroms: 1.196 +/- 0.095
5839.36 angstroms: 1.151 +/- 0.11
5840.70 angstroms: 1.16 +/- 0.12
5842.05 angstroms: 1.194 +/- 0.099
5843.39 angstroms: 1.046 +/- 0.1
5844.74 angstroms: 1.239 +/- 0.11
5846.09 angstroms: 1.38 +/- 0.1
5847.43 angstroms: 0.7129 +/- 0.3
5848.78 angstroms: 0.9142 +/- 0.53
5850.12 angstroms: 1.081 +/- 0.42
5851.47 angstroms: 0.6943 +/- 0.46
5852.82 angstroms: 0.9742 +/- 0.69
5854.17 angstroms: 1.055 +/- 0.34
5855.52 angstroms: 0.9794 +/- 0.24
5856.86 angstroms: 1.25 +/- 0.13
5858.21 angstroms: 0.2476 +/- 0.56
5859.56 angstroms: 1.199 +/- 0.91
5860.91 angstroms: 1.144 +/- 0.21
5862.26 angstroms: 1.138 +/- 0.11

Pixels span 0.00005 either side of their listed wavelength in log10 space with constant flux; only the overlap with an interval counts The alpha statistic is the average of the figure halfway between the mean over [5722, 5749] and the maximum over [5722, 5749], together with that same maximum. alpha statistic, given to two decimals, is 1.32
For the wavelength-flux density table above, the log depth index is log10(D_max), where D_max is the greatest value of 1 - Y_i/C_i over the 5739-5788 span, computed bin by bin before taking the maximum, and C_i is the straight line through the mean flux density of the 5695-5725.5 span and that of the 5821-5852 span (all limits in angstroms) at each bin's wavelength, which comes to -0.97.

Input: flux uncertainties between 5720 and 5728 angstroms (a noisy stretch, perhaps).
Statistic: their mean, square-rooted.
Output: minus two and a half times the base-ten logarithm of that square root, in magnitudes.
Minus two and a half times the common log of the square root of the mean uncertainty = 1.27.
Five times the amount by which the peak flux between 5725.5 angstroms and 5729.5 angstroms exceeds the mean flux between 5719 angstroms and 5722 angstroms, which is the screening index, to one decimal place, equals 1.7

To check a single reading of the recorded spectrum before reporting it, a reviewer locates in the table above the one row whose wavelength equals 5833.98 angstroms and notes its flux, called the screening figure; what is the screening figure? 1.146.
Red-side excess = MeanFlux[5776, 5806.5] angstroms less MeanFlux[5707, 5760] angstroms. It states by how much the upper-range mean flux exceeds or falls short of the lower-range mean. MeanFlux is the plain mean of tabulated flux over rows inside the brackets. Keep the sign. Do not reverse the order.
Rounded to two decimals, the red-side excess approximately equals -0.04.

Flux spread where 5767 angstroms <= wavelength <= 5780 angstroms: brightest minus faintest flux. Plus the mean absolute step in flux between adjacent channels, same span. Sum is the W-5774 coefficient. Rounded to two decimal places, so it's 0.20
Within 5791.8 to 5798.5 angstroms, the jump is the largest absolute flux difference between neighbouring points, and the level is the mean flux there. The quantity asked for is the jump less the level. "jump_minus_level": -0.94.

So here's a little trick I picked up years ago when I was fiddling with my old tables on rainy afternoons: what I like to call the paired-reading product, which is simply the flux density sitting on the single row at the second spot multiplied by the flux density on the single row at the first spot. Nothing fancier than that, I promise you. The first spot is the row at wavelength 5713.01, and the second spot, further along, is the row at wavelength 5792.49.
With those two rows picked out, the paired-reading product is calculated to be 0.80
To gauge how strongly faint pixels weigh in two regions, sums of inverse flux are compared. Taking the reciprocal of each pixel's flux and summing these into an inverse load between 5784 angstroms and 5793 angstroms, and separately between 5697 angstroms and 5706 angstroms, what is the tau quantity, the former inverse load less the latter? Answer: 0.2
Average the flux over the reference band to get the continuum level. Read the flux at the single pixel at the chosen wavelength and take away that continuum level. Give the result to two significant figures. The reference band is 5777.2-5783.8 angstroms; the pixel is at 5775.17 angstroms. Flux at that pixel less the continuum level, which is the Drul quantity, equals 0.038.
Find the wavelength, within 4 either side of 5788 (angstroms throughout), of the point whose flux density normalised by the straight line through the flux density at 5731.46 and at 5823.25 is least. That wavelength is 5787.16 angstroms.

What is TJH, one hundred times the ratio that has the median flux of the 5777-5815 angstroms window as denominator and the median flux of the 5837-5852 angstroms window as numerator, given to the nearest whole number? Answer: 105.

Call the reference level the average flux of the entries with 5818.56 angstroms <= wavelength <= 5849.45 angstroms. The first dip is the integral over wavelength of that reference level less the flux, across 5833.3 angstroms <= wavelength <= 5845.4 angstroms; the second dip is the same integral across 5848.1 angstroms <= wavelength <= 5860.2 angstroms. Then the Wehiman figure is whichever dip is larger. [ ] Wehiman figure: 2.9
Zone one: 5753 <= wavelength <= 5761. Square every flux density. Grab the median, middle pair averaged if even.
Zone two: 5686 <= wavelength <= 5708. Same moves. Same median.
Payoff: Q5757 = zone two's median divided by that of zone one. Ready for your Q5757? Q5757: 0.94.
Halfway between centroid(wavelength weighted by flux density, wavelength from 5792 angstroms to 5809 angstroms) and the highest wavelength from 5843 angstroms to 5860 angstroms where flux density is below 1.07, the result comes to 5829.5 angstroms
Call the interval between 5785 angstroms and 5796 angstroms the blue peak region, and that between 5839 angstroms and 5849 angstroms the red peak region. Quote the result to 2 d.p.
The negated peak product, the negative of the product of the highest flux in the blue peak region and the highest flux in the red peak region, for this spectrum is -1.63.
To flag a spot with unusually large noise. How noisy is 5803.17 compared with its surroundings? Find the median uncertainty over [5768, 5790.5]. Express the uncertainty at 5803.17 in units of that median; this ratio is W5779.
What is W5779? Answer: 1.03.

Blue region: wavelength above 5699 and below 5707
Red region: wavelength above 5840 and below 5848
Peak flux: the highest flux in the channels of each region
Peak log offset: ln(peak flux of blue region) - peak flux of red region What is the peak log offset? -1.21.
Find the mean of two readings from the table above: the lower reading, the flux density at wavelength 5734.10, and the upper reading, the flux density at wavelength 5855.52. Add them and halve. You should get 1.06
